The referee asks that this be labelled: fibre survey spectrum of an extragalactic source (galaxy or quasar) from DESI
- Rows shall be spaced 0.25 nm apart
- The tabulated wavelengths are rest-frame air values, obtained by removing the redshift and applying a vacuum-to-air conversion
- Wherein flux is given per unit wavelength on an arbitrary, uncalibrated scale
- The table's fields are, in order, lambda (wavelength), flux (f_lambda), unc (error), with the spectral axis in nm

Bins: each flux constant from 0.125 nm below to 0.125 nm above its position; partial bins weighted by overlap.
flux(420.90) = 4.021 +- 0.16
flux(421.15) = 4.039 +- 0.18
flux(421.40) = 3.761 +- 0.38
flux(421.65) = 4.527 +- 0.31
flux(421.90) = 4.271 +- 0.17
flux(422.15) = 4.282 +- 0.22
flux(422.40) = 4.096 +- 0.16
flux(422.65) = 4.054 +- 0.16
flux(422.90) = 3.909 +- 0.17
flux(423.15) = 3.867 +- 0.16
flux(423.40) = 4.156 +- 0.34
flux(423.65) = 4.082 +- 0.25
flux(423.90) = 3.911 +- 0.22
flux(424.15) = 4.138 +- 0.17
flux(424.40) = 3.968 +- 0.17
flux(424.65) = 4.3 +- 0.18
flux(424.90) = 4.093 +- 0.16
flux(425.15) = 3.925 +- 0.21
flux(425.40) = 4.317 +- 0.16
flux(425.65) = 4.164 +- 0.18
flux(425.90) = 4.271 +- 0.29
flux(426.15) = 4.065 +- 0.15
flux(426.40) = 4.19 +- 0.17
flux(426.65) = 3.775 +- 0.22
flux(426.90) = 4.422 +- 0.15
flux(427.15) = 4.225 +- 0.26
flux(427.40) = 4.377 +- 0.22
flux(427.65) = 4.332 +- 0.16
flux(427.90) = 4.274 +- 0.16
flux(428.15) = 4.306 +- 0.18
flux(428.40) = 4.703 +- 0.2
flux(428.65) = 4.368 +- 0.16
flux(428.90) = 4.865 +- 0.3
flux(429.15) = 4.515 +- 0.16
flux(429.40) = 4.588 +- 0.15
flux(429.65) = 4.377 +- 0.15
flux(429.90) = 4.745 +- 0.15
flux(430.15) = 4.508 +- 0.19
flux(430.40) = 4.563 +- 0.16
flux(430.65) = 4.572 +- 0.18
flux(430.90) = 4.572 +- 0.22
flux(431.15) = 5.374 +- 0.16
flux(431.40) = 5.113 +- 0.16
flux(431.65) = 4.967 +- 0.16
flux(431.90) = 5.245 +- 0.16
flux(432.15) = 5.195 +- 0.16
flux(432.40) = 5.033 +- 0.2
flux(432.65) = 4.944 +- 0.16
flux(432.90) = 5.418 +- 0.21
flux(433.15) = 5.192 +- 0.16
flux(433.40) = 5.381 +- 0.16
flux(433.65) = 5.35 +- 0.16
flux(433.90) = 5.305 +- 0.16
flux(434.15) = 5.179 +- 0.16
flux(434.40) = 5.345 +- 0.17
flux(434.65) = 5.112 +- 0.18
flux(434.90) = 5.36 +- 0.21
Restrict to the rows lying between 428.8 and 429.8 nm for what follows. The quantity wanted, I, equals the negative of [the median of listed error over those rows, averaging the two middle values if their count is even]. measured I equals -0.155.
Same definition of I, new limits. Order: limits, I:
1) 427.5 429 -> -0.170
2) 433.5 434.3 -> -0.160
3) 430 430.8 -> -0.180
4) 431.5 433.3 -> -0.160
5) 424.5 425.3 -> -0.180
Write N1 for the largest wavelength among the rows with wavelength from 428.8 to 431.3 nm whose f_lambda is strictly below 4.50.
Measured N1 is 429.65 nm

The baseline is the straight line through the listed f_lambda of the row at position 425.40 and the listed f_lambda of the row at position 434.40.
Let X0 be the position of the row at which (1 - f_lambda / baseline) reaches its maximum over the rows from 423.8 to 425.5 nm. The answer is 425.15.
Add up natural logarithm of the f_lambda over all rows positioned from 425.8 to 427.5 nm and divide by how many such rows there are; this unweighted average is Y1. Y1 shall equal 1.43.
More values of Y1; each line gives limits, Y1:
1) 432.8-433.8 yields 1.67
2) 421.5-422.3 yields 1.47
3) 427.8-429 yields 1.50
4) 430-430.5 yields 1.51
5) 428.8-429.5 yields 1.54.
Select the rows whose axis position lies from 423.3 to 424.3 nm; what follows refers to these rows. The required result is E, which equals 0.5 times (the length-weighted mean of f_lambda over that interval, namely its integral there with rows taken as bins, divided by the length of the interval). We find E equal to 2.03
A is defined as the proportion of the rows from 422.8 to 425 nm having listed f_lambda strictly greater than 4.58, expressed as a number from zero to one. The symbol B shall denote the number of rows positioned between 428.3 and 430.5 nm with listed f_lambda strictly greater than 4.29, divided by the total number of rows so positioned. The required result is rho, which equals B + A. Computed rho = 1.00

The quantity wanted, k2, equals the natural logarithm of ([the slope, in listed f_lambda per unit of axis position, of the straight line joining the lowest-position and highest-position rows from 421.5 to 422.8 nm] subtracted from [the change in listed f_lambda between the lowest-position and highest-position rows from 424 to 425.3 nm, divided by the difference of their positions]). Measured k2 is -1.3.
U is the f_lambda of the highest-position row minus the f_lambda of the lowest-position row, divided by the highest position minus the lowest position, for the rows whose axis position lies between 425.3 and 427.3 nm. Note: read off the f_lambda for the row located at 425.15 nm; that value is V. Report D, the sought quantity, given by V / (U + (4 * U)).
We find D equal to -15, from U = -0.05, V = 3.925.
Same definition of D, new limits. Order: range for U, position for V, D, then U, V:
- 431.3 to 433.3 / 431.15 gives 24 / 0.05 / 5.374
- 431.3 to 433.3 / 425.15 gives 17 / 0.05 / 3.925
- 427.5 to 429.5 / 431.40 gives 7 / 0.15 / 5.113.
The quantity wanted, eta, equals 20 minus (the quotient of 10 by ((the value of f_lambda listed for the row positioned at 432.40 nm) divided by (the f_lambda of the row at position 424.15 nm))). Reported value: 11.8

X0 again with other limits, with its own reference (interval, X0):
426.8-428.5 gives 427.90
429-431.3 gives 429.65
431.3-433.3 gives 432.65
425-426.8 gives 426.65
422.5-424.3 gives 423.90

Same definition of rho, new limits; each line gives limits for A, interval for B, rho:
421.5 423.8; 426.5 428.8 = 0.67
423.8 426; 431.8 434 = 1.00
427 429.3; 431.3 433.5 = 1.22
